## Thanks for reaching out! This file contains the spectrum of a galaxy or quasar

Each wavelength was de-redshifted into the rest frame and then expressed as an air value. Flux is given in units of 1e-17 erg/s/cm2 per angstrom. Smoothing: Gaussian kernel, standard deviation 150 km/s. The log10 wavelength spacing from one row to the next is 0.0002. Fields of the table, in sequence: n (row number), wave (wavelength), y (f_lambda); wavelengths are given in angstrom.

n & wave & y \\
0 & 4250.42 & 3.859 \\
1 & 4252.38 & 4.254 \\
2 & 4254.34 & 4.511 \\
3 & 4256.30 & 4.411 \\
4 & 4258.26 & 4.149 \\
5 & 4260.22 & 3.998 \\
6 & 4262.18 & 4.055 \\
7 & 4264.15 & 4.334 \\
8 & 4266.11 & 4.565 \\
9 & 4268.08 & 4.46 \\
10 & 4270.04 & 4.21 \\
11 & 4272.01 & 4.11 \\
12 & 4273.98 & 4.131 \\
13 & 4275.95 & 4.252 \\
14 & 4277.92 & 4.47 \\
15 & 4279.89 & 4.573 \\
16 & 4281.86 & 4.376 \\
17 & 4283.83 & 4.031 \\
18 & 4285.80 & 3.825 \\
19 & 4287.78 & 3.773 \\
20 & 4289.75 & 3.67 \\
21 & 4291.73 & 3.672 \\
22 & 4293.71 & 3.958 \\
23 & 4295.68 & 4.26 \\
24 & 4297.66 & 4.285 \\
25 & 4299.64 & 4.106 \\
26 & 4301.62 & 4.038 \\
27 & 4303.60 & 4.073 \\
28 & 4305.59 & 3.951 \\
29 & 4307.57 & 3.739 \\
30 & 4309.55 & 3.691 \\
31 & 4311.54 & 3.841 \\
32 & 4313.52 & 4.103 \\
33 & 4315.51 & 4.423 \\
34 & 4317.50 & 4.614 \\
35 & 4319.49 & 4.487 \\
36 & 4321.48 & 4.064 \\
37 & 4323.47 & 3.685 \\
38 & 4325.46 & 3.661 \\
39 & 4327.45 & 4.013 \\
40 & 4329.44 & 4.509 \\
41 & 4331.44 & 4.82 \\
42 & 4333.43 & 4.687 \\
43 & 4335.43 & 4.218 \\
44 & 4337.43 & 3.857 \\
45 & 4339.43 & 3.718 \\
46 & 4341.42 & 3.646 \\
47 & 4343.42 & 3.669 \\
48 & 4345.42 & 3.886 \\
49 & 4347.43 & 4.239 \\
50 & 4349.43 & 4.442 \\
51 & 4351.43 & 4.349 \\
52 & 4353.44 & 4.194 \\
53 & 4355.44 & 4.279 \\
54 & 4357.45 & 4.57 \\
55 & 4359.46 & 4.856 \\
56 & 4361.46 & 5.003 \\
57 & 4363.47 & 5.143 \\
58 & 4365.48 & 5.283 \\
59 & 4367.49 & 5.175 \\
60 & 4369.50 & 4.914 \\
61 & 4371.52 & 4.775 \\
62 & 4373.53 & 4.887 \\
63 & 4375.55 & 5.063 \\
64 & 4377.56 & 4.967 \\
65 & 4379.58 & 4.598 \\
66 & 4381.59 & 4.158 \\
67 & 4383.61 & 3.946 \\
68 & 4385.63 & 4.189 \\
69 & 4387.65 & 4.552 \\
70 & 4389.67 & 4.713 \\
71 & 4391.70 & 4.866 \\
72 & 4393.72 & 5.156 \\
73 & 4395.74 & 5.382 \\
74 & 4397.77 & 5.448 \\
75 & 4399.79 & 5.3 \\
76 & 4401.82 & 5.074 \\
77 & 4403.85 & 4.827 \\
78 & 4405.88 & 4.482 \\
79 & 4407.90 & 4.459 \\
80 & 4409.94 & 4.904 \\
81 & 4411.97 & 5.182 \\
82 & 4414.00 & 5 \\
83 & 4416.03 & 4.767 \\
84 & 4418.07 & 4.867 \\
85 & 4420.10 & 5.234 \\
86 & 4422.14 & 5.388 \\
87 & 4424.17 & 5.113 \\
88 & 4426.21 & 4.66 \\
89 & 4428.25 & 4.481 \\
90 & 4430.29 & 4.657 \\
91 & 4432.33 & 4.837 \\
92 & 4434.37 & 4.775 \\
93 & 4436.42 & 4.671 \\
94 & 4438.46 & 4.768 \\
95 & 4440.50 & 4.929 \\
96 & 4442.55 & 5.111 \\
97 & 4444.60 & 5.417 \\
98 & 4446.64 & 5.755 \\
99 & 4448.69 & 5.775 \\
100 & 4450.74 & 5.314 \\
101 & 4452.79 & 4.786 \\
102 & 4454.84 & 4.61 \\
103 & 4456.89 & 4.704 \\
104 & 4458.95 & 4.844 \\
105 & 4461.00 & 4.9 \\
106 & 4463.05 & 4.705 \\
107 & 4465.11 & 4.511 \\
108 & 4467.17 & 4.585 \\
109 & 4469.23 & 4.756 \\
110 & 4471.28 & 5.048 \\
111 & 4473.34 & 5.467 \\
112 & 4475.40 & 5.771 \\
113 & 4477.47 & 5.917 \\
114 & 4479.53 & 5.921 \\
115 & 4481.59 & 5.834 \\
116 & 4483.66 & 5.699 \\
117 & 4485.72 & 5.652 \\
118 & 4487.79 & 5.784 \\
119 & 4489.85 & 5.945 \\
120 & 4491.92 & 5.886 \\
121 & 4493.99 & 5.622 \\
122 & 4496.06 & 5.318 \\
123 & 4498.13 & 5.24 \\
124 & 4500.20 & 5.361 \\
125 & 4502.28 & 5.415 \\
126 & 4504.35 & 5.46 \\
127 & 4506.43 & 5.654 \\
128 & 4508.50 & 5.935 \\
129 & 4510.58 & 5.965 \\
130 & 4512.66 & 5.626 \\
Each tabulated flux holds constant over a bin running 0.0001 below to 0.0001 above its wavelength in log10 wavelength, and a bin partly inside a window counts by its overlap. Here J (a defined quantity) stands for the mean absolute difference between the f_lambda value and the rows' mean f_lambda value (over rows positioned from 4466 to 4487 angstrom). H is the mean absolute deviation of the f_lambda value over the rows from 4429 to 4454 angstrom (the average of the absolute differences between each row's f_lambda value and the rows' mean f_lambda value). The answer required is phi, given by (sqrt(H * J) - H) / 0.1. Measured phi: 0.3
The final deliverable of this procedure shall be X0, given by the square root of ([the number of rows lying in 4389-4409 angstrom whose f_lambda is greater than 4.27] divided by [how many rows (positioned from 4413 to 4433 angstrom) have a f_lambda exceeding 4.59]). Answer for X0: 1.1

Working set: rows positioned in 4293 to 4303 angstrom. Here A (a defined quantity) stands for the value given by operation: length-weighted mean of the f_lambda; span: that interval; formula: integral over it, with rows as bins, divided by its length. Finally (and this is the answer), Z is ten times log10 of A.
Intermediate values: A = 4.1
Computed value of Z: 6.2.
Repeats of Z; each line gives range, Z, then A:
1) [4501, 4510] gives 7.5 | 5.6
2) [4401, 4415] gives 6.9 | 4.8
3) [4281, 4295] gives 5.9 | 3.9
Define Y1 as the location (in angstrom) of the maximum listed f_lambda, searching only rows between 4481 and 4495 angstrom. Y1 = 4489.85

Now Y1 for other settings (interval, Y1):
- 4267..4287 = 4279.89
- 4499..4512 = 4510.58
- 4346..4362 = 4361.46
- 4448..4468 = 4448.69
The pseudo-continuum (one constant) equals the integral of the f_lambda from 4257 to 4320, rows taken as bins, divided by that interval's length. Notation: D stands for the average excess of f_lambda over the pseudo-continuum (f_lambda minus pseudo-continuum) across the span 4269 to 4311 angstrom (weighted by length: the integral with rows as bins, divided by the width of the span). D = -0.08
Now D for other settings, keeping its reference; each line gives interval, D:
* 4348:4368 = 0.58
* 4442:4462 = 0.99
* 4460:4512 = 1.33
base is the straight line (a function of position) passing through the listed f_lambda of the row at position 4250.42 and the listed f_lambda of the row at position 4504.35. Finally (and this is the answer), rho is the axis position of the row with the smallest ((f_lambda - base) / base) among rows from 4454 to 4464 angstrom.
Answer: 4454.84 angstrom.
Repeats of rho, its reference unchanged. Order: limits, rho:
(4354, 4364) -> 4355.44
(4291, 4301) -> 4291.73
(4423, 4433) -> 4428.25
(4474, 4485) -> 4483.66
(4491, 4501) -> 4498.13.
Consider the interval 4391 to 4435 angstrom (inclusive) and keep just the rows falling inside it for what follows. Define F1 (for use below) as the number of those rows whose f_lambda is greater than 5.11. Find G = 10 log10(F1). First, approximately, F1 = 8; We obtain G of 9.0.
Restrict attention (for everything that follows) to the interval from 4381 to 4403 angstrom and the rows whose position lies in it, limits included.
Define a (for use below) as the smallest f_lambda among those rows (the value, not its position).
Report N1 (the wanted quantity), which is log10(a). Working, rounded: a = 3.946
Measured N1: 0.60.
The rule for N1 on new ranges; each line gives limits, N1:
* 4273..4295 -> 0.56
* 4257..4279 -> 0.60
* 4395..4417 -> 0.65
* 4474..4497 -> 0.73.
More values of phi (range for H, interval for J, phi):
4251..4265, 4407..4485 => 0.9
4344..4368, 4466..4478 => 0.3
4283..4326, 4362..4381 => -0.3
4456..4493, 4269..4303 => -1.9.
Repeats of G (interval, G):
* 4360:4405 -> 8.5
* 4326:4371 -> 4.8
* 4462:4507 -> 12.3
